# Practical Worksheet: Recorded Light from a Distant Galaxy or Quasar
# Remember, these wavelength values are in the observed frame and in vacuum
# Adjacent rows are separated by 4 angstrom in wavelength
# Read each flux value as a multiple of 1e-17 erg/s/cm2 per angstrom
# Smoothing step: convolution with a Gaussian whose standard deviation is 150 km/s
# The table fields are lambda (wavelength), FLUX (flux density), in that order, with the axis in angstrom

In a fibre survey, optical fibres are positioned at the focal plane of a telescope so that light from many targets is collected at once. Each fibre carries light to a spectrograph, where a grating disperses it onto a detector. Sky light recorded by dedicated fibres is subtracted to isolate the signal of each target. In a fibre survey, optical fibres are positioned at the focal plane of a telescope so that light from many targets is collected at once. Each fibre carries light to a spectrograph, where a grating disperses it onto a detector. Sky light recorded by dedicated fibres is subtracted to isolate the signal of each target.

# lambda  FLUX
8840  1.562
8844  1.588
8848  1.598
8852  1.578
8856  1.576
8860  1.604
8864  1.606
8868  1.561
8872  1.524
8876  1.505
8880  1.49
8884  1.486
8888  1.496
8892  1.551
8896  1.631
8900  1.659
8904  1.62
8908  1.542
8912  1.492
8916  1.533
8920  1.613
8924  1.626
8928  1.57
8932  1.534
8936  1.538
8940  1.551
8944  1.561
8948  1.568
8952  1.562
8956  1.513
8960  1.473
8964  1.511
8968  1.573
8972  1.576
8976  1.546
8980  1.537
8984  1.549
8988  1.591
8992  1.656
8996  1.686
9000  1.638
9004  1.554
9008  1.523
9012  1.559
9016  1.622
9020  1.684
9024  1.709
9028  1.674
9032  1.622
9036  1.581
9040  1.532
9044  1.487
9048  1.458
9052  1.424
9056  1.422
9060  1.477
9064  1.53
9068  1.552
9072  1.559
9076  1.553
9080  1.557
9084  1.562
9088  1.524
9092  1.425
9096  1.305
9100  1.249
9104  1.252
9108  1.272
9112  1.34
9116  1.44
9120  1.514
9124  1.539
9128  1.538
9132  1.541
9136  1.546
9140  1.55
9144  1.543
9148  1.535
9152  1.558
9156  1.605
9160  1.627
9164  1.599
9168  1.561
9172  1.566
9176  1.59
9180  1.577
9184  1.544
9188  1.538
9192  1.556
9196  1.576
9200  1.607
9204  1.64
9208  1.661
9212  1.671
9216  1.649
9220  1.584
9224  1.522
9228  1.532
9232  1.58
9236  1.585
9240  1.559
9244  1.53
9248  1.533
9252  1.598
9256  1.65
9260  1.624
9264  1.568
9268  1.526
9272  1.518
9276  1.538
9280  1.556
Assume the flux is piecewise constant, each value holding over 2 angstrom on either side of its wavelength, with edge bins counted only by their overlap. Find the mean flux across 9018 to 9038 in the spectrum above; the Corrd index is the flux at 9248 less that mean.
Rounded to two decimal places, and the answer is -0.12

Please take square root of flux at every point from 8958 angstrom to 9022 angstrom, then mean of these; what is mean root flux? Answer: 1.26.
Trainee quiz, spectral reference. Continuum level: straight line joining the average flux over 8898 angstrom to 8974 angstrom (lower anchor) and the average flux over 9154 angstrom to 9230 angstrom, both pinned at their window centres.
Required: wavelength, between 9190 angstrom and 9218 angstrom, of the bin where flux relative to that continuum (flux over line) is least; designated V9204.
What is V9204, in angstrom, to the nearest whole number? 9192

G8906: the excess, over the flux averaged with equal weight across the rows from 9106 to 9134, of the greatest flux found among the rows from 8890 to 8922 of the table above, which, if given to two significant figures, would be 0.20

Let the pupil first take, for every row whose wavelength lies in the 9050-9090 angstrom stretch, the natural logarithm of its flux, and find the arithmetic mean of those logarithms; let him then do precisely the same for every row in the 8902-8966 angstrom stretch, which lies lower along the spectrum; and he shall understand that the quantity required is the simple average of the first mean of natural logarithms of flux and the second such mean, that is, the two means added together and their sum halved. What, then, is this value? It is 0.427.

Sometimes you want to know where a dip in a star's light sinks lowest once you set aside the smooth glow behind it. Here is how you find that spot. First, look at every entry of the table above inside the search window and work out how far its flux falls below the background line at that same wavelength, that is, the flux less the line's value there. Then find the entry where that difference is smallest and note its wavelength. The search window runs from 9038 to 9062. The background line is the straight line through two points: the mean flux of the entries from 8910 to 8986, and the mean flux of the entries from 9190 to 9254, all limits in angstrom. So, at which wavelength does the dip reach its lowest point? 9056 angstrom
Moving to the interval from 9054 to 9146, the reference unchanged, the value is 9100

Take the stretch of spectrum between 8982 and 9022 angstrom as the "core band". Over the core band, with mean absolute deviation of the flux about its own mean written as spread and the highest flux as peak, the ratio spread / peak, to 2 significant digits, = 0.030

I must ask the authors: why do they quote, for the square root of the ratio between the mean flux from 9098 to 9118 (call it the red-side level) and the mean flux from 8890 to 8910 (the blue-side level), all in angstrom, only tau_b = 0.90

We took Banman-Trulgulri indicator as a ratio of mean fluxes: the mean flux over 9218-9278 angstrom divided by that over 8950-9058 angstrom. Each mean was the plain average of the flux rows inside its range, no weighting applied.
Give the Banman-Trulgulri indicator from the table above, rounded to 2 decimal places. 1.00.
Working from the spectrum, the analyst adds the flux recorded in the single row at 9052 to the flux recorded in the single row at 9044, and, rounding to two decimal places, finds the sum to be 2.91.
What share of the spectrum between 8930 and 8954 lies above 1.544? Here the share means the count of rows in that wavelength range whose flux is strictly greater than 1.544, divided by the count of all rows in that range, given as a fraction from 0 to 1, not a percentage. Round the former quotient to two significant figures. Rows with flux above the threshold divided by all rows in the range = 0.67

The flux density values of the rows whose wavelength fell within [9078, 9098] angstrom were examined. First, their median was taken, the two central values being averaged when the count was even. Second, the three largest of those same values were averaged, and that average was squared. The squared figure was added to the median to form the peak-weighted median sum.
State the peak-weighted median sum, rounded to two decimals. 3.92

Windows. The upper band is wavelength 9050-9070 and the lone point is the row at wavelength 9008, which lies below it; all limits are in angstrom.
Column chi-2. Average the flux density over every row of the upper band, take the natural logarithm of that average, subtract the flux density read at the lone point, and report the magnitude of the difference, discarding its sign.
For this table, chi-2 1.13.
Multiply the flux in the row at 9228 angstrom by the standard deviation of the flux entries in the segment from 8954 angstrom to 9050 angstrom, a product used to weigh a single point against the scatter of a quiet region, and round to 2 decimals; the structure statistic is 0.11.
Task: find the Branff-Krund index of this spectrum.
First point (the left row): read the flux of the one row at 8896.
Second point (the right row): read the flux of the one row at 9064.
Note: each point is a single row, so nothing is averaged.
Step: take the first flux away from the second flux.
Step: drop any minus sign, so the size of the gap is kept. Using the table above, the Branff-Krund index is 0.10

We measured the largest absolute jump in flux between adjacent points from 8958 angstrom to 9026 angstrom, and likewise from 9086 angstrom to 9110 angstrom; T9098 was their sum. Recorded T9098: 0.20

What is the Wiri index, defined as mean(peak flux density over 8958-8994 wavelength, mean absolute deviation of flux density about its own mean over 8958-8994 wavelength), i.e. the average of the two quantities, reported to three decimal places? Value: 0.847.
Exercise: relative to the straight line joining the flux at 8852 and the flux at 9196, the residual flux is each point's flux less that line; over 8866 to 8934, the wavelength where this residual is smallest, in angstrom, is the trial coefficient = 8884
